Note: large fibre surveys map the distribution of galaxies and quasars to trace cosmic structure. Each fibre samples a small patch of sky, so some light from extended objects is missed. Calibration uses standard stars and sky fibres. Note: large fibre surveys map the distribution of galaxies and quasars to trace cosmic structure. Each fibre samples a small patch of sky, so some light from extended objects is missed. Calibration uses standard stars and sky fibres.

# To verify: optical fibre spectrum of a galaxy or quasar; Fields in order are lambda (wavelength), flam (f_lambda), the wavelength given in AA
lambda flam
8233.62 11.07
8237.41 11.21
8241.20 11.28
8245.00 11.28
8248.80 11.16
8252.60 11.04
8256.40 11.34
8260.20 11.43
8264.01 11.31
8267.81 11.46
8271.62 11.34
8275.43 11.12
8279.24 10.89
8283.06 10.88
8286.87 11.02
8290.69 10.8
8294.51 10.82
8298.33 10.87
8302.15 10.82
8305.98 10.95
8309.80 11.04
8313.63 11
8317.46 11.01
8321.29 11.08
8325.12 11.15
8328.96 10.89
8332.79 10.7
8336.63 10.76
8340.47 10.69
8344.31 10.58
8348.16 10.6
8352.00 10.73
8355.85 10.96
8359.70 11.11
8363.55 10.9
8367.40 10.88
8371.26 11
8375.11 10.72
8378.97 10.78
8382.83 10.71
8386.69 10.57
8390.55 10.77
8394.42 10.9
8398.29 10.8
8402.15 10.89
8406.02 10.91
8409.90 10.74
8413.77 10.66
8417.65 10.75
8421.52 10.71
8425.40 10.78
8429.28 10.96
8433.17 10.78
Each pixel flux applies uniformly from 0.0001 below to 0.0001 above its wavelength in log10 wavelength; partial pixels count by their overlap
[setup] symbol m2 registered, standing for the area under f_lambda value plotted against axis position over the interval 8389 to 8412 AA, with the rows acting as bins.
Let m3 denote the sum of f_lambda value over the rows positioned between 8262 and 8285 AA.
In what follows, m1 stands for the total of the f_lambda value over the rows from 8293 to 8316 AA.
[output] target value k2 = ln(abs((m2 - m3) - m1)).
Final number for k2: 4.76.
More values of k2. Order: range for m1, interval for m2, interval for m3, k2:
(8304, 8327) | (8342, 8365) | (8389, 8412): 4.77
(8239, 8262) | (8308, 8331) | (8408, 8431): 4.80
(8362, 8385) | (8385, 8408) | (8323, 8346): 4.78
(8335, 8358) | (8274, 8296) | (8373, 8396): 4.71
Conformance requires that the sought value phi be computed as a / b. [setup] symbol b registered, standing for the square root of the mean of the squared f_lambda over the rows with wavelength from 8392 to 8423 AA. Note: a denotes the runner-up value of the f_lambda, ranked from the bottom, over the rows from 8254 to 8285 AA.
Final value 1.01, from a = 10.89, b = 10.8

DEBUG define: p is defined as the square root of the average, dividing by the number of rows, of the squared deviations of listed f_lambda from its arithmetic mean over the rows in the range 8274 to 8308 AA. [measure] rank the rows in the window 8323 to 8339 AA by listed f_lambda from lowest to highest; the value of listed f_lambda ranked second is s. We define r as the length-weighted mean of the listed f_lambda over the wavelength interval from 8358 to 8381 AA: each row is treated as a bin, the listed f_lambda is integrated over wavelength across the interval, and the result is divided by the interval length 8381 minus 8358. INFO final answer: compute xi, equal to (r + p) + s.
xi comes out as 21.8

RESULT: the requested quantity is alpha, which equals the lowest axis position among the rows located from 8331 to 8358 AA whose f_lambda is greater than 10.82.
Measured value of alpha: 8355.85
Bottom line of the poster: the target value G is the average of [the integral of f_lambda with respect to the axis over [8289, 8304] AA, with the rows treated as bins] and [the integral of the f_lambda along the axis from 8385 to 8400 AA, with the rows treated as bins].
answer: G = 162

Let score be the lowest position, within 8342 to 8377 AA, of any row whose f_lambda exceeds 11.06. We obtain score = 8359.70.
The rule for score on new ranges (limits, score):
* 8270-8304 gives 8271.62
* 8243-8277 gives 8245.00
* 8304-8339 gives 8321.29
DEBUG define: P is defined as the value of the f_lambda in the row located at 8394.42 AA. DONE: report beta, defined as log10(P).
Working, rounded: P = 10.9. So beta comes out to 1.04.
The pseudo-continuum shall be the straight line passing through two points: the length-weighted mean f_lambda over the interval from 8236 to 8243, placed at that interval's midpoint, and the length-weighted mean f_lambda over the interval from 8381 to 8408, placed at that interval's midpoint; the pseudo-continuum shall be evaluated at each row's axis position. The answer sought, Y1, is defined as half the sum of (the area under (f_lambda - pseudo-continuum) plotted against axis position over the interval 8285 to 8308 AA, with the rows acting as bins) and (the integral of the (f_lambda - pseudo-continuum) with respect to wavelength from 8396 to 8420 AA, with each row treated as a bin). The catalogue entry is -1.9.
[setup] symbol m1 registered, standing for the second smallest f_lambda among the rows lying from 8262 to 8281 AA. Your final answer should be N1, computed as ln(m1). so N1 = 2.41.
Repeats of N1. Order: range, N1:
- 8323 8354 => 2.36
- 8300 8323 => 2.39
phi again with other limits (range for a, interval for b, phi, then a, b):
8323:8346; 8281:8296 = 0.98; 10.69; 10.9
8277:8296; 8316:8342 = 0.99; 10.82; 10.9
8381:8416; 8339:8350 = 1.00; 10.66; 10.6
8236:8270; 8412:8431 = 1.04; 11.16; 10.8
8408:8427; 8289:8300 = 0.99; 10.71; 10.8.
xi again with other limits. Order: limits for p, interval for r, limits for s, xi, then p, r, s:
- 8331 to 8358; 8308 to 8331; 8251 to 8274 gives 22.5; 0.116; 11.0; 11.31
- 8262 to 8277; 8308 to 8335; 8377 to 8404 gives 21.8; 0.122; 11.0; 10.71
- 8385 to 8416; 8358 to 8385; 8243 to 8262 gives 22.1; 0.114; 10.9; 11.16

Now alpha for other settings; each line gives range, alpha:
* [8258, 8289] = 8260.20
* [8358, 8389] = 8359.70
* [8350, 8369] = 8355.85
